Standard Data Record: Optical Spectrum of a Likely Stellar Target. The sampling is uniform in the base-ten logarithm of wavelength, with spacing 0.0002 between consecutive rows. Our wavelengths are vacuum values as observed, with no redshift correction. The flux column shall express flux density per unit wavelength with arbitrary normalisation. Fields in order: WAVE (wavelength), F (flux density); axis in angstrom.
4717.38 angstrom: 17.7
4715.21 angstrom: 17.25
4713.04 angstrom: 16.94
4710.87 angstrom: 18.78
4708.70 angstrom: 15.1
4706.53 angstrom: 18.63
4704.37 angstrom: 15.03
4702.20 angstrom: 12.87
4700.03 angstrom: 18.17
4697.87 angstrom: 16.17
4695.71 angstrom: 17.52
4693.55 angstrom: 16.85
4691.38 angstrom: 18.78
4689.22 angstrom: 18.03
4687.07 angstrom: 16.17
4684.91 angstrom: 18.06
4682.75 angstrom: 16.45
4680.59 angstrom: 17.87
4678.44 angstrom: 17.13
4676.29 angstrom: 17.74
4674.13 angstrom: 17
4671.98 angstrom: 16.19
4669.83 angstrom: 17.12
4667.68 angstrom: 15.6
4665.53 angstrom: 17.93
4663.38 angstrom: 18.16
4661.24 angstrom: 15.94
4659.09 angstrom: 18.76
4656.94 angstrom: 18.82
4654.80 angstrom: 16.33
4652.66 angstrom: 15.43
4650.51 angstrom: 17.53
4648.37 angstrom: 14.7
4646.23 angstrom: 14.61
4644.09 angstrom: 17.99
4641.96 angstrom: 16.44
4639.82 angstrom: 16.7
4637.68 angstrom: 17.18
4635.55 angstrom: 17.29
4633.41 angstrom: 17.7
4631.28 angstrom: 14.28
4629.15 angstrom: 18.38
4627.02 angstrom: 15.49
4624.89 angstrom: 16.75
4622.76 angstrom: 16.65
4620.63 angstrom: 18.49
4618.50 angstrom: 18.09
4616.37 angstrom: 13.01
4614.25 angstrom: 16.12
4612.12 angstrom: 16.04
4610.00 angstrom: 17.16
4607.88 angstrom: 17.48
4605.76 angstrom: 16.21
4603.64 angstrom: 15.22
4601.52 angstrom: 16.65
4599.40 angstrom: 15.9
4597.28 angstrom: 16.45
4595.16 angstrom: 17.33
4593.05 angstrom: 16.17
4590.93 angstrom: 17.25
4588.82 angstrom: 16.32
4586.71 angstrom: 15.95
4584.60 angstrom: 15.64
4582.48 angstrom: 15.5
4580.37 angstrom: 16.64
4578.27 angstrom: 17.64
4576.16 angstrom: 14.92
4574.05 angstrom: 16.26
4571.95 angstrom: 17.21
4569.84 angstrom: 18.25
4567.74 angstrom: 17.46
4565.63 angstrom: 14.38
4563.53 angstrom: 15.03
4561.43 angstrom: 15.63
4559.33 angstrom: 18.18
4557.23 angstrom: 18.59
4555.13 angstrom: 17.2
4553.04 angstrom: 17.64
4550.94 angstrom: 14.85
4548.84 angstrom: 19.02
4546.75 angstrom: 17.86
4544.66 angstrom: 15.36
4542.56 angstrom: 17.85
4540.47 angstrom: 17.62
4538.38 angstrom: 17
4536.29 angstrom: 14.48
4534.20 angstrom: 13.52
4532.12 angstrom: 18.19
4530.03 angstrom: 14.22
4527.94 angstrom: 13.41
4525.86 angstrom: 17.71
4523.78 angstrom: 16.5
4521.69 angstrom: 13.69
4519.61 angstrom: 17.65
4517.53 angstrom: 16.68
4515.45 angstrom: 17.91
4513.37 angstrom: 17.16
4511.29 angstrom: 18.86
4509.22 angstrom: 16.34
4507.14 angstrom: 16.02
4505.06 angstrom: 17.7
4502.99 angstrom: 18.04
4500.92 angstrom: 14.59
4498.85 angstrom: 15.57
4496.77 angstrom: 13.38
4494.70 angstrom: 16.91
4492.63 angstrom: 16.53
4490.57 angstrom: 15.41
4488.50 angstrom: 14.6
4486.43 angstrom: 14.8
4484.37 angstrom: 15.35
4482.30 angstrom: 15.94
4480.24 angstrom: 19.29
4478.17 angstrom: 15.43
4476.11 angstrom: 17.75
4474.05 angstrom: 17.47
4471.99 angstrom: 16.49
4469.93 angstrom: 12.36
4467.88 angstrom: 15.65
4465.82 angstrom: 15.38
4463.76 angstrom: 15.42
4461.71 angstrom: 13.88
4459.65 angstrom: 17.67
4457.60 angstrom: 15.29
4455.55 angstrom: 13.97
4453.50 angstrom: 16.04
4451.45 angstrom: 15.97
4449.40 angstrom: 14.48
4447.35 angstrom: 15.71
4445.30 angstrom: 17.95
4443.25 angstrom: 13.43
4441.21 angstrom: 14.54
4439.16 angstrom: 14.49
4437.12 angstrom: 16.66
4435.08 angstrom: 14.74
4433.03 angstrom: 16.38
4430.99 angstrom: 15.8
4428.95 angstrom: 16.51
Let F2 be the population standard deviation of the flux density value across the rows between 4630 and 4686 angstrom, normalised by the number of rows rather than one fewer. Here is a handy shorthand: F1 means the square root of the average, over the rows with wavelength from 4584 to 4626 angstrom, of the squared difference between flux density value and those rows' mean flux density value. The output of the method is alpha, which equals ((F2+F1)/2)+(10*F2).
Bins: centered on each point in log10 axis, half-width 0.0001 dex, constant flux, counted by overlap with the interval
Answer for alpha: 13.3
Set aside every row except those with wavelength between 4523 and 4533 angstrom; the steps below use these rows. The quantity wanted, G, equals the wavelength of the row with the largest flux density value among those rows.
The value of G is 4532.12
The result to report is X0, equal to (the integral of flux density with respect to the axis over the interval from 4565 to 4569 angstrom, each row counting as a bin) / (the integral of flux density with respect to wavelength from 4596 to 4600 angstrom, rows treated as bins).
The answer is 0.997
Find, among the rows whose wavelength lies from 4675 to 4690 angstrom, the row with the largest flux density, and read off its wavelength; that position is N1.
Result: 4684.91 angstrom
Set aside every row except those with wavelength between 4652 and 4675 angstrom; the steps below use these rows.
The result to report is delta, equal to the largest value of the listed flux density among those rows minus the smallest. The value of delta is 3.4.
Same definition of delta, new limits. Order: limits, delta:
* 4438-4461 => 4.5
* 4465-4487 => 6.9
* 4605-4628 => 5.5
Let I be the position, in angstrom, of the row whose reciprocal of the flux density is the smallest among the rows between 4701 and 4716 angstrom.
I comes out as 4710.87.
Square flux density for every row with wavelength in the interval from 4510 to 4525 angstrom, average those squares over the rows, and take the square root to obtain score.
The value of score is 17.0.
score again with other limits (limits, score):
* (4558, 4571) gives 16.6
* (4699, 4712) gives 16.6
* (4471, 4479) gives 16.8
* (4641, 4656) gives 16.2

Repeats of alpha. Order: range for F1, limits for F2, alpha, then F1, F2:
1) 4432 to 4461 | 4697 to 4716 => 20.0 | 1.30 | 1.85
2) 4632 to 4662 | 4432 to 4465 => 14.1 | 1.29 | 1.28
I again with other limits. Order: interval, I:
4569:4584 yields 4569.84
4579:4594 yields 4590.93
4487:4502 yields 4494.70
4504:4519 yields 4511.29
